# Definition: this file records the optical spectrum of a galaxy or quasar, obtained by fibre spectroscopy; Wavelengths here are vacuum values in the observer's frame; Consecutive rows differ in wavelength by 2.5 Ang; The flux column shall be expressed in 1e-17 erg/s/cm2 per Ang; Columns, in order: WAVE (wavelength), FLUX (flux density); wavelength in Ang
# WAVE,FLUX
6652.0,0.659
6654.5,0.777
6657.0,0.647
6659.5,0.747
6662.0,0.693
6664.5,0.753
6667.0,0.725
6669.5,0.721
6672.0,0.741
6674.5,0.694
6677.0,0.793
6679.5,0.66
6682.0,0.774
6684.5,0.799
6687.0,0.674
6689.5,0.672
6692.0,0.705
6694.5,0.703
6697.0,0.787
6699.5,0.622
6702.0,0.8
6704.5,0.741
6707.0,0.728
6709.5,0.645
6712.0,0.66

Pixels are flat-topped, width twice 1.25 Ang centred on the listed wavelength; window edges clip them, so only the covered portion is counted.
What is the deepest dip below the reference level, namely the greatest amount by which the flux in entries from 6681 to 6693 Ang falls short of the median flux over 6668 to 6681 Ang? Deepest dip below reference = 0.049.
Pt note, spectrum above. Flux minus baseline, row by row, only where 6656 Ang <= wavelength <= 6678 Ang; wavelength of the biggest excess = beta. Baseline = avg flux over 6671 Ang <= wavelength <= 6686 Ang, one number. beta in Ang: 6677.0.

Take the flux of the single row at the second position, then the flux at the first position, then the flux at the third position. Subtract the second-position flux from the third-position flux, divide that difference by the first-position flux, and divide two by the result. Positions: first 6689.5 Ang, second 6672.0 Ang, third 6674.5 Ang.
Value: -29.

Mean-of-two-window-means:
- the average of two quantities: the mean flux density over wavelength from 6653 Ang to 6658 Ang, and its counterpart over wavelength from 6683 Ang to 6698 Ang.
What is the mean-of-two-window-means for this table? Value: 0.718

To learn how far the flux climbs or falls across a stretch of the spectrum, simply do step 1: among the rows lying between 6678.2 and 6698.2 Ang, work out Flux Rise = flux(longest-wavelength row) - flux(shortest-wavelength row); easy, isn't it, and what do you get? 0.13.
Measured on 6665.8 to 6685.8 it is 0.07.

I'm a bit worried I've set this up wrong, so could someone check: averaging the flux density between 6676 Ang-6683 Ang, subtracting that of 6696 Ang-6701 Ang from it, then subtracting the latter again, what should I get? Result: -0.67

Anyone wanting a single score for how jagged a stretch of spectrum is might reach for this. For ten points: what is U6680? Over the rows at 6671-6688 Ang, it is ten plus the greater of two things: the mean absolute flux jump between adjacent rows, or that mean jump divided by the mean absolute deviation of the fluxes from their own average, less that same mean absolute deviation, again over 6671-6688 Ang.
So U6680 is 11.8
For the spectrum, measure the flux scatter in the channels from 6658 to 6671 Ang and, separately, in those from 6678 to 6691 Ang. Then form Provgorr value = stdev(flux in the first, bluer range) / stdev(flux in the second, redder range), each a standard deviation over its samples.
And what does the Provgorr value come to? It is 0.36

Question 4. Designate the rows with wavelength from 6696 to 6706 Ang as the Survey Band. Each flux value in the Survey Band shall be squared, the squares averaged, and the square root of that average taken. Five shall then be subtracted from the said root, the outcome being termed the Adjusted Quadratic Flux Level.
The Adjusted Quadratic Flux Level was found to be -4.26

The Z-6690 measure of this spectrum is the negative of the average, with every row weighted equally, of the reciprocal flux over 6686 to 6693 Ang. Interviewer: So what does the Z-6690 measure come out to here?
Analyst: -1.46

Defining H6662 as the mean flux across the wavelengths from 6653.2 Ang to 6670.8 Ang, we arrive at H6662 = 0.723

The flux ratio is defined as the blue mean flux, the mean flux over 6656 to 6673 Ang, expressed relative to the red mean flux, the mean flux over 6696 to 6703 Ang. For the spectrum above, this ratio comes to 0.98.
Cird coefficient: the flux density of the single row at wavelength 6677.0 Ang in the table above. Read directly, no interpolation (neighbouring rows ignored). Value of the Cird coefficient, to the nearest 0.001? 0.793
